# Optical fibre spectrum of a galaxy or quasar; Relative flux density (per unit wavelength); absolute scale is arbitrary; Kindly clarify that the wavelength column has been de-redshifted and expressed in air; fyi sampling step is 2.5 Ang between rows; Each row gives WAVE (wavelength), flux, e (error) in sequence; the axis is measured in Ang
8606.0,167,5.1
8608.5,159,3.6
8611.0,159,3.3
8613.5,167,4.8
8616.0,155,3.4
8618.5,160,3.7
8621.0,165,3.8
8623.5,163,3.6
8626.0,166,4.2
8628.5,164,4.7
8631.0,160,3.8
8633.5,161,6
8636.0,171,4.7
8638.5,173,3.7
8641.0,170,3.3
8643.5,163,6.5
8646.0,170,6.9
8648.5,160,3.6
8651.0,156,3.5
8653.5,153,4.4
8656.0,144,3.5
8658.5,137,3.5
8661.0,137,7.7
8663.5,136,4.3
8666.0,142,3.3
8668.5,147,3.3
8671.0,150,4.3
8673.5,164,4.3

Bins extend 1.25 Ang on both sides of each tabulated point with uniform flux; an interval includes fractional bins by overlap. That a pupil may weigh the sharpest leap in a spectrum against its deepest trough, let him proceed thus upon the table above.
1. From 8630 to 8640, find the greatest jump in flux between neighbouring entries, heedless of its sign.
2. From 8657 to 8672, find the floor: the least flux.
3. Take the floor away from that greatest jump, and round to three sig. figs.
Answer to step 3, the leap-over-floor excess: -126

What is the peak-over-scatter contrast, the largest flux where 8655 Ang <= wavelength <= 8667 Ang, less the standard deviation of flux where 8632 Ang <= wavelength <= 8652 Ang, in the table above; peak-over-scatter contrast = 138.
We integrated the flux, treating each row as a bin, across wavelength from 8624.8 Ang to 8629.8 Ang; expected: 825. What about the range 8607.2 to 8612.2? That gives 795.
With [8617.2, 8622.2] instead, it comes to 812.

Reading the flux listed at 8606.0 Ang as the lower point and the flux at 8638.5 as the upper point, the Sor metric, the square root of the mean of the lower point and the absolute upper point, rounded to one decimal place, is 13.0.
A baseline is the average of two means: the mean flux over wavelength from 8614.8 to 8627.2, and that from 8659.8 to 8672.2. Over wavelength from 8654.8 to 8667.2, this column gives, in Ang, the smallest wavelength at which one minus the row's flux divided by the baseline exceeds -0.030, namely 8656.0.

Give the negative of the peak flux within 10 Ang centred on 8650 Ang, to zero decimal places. -170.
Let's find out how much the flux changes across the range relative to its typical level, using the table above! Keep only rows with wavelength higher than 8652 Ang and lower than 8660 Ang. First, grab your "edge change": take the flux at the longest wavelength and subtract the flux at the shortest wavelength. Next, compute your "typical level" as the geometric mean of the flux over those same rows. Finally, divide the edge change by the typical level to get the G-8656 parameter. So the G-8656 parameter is -0.11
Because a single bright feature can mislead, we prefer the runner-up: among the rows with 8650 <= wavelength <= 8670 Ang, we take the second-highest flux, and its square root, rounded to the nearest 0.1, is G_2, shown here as 12.4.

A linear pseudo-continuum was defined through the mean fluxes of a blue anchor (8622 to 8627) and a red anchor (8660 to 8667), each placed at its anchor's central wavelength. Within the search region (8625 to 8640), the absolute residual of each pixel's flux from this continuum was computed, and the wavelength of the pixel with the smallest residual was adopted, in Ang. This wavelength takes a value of 8631.0 Ang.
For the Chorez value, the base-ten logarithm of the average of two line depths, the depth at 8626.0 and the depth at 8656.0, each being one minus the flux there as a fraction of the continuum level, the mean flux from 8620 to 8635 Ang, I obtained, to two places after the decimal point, -1.30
